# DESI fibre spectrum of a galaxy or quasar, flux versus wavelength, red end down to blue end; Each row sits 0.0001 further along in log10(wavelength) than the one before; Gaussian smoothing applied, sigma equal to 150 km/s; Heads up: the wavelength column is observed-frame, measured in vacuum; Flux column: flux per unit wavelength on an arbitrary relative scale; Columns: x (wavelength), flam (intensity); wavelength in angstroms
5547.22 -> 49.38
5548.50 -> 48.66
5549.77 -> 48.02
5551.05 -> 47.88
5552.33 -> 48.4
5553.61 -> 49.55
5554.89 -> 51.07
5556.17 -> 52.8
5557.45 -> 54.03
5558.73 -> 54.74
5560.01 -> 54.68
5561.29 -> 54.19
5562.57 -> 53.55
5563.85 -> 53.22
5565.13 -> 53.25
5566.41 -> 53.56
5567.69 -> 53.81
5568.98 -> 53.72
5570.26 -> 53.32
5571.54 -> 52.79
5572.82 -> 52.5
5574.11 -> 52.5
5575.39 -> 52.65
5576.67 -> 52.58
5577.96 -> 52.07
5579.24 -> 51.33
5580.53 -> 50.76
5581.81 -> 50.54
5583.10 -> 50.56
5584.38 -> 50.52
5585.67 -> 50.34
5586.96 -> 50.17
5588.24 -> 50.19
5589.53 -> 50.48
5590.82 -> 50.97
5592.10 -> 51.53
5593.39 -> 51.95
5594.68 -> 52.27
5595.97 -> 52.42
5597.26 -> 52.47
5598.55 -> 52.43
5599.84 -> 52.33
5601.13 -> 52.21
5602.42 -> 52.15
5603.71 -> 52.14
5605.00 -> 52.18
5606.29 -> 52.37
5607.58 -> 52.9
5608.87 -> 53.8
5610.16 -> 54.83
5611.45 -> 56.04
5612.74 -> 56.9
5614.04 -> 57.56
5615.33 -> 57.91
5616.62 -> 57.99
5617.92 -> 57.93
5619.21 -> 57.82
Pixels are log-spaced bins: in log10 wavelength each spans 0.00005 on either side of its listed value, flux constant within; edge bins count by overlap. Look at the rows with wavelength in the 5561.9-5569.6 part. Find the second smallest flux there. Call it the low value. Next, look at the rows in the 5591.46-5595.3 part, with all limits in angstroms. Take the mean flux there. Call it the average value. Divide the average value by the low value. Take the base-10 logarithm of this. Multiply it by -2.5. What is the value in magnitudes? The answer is 0.028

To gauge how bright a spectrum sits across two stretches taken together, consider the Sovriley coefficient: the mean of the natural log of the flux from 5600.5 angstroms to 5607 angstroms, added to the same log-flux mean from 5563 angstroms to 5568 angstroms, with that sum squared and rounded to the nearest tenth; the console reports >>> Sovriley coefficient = 63.0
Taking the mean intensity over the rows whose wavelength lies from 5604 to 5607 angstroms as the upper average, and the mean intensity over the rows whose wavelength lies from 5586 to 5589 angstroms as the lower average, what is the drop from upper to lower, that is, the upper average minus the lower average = 2.1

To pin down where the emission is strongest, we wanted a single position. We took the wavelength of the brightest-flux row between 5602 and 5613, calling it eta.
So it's 5612.74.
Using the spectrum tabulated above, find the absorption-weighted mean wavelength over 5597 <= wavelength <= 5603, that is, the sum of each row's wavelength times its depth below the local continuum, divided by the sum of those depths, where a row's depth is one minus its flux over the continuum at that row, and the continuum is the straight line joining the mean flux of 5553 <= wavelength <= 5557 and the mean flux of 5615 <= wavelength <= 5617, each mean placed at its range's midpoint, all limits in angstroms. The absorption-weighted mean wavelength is 5600.0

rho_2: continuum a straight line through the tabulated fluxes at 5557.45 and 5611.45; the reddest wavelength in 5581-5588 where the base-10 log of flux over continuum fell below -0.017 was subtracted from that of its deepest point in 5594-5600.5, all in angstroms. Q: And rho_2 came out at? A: 12.9 angstroms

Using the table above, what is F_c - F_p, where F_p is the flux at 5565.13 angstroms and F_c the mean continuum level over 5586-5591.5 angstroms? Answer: -2.8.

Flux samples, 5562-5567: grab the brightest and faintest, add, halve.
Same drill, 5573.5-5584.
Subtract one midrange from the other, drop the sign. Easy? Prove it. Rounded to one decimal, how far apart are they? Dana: 1.8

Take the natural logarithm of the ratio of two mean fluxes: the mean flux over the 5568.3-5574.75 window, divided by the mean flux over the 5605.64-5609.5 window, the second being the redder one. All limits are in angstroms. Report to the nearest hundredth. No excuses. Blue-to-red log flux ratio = 0.00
